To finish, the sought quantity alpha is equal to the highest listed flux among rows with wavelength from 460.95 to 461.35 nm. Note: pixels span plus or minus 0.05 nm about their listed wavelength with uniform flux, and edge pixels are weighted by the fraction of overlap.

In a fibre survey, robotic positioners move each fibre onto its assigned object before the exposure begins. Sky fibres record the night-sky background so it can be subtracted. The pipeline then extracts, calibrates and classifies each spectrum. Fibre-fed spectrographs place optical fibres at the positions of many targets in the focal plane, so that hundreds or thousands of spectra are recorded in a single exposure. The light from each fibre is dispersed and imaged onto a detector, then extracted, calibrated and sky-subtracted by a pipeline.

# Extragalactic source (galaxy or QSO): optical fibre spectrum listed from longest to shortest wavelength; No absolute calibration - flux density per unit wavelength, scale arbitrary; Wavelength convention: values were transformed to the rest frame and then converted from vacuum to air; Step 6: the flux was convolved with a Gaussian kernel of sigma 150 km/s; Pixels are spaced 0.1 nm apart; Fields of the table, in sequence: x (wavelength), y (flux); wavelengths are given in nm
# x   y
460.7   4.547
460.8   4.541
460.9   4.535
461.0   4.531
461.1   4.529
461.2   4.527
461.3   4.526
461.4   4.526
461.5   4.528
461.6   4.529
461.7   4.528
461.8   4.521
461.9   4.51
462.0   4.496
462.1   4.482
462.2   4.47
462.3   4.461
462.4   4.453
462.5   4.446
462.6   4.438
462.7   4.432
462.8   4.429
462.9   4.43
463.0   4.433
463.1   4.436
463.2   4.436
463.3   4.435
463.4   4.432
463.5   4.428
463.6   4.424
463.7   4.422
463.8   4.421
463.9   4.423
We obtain 4.531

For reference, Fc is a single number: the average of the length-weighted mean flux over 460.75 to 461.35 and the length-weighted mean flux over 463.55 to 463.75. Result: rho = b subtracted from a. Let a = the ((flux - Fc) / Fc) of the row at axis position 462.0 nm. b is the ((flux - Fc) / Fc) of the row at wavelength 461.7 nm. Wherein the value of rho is -0.007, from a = 0.0042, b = 0.011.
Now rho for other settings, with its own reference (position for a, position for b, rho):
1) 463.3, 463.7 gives 0.003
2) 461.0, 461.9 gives 0.005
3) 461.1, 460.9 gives -0.001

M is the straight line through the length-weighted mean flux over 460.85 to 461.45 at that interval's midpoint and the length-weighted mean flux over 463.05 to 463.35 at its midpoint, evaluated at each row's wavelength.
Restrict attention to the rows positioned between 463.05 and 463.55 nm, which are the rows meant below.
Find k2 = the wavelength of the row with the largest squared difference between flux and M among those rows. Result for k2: 463.5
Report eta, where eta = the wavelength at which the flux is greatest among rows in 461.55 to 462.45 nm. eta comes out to 461.6 nm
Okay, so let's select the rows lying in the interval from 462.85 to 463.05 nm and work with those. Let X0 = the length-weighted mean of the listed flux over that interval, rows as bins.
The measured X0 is 4.43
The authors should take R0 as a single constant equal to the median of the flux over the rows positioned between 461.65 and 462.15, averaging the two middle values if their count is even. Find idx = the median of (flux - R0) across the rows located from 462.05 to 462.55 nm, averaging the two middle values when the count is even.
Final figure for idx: -0.05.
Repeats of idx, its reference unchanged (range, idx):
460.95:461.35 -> 0.02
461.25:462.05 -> 0.02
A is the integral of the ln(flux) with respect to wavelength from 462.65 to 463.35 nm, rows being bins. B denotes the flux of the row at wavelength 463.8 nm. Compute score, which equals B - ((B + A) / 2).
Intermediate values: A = 1.04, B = 4.421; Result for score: 1.69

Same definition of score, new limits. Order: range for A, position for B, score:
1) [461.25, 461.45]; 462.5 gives 2.07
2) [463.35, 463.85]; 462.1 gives 1.87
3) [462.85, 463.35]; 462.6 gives 1.85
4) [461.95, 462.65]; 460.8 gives 1.75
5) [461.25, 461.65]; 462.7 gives 1.91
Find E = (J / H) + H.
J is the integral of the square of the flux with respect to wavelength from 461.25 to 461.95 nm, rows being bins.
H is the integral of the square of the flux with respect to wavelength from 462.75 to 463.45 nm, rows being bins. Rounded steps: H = 13.8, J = 14.3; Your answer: 14.8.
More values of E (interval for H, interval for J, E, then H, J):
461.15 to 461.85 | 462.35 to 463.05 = 15.3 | 14.3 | 13.8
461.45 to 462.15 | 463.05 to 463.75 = 15.2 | 14.3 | 13.7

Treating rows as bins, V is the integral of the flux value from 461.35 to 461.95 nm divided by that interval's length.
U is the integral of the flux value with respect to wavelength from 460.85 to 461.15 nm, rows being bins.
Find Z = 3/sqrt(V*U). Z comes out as 1.2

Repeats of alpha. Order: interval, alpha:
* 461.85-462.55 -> 4.51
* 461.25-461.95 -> 4.529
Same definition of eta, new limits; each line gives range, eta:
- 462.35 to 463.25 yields 462.4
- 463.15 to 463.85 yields 463.2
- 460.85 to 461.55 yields 460.9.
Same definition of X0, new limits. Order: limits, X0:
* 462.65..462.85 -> 4.43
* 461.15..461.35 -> 4.53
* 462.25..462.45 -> 4.46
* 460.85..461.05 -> 4.53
